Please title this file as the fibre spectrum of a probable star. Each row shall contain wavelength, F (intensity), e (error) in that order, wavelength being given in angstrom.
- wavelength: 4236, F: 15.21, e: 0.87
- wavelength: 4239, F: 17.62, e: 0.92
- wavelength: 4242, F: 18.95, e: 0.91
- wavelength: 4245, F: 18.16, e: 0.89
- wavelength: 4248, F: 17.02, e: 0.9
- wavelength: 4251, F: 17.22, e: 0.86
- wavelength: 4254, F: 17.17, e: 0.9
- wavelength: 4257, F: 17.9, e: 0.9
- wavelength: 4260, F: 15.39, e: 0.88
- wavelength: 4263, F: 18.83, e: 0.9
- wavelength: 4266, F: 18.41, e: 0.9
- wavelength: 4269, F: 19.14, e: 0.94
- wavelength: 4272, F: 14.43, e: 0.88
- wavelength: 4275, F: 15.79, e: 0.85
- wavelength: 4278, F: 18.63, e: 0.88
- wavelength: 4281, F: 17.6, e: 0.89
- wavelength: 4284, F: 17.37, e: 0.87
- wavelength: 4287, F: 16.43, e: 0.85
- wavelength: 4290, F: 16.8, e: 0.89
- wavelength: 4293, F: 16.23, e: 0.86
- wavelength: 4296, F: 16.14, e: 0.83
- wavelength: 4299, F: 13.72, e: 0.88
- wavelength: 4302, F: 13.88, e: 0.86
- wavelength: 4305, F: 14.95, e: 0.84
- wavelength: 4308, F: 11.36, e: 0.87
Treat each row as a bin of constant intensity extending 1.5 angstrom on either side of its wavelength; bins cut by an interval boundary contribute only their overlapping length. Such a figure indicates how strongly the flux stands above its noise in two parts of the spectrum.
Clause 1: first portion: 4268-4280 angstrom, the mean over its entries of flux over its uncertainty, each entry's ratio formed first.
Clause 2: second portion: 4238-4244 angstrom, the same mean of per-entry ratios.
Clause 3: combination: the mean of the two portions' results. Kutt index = 19.6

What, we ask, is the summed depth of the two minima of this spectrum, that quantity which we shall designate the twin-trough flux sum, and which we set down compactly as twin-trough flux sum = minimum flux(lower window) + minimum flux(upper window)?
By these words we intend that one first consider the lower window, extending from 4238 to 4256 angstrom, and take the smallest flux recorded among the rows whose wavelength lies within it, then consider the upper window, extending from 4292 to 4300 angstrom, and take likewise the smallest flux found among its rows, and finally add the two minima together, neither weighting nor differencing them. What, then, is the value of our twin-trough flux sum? 30.7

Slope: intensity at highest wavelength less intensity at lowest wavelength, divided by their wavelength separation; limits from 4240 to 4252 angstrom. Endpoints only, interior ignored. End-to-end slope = -0.19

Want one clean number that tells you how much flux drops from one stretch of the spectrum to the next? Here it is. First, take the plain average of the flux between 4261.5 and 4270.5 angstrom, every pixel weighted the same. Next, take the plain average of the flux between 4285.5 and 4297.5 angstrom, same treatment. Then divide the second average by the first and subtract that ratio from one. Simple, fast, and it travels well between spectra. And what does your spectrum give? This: 0.13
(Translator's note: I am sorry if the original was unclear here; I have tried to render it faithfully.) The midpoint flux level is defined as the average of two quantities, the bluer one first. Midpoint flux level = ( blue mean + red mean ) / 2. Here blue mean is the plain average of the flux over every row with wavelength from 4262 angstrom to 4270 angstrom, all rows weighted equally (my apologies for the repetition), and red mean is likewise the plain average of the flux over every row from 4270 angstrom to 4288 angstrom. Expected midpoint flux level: 17.8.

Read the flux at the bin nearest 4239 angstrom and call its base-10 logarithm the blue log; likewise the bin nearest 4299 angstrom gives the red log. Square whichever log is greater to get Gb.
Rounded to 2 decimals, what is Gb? 1.55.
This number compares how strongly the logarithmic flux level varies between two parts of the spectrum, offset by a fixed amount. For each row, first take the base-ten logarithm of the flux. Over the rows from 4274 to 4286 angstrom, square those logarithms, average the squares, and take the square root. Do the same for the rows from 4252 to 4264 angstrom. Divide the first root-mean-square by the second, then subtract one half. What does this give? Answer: 0.501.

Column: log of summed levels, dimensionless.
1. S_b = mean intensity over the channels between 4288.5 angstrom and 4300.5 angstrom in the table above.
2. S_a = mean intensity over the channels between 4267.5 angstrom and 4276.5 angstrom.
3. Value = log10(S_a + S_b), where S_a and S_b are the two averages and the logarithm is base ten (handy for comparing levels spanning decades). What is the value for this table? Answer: 1.51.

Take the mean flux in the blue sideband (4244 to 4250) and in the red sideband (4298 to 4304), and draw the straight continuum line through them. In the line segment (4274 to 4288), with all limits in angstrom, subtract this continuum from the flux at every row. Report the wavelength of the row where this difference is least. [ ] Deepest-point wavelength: 4275 angstrom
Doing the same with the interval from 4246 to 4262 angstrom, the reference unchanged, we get 4260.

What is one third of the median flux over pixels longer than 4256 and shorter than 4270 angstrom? 6.14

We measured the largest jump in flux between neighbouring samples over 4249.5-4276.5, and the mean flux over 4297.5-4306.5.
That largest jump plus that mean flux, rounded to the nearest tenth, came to 18.9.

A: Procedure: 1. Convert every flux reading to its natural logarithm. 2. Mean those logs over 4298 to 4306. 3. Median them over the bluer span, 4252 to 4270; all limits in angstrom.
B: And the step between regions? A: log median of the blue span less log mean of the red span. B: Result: 0.25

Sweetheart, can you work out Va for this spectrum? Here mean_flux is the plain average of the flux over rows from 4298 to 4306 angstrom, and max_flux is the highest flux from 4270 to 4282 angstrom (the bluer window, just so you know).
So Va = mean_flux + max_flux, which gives 32.8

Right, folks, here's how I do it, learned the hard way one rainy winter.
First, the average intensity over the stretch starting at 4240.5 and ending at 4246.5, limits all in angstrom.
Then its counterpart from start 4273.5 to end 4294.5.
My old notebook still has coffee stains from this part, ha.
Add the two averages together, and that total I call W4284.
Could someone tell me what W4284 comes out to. 35.5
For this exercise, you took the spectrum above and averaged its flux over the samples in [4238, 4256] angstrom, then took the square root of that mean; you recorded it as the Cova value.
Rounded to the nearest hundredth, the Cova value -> 4.21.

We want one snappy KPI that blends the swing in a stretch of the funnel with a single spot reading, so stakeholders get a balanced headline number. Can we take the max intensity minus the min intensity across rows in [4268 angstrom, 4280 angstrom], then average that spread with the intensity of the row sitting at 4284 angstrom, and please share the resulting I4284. 11.0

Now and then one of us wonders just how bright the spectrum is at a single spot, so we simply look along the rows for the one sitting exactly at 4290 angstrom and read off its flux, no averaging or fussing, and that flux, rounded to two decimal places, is 16.80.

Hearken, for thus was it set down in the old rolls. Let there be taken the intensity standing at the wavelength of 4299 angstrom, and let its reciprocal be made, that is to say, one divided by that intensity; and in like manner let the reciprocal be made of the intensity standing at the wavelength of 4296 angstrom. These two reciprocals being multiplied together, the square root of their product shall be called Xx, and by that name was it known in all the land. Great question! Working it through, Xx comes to 0.0672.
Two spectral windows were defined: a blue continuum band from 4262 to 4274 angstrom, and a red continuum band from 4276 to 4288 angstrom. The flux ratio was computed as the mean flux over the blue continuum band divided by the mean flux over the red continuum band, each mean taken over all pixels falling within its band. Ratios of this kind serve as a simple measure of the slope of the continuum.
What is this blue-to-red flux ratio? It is 1.01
